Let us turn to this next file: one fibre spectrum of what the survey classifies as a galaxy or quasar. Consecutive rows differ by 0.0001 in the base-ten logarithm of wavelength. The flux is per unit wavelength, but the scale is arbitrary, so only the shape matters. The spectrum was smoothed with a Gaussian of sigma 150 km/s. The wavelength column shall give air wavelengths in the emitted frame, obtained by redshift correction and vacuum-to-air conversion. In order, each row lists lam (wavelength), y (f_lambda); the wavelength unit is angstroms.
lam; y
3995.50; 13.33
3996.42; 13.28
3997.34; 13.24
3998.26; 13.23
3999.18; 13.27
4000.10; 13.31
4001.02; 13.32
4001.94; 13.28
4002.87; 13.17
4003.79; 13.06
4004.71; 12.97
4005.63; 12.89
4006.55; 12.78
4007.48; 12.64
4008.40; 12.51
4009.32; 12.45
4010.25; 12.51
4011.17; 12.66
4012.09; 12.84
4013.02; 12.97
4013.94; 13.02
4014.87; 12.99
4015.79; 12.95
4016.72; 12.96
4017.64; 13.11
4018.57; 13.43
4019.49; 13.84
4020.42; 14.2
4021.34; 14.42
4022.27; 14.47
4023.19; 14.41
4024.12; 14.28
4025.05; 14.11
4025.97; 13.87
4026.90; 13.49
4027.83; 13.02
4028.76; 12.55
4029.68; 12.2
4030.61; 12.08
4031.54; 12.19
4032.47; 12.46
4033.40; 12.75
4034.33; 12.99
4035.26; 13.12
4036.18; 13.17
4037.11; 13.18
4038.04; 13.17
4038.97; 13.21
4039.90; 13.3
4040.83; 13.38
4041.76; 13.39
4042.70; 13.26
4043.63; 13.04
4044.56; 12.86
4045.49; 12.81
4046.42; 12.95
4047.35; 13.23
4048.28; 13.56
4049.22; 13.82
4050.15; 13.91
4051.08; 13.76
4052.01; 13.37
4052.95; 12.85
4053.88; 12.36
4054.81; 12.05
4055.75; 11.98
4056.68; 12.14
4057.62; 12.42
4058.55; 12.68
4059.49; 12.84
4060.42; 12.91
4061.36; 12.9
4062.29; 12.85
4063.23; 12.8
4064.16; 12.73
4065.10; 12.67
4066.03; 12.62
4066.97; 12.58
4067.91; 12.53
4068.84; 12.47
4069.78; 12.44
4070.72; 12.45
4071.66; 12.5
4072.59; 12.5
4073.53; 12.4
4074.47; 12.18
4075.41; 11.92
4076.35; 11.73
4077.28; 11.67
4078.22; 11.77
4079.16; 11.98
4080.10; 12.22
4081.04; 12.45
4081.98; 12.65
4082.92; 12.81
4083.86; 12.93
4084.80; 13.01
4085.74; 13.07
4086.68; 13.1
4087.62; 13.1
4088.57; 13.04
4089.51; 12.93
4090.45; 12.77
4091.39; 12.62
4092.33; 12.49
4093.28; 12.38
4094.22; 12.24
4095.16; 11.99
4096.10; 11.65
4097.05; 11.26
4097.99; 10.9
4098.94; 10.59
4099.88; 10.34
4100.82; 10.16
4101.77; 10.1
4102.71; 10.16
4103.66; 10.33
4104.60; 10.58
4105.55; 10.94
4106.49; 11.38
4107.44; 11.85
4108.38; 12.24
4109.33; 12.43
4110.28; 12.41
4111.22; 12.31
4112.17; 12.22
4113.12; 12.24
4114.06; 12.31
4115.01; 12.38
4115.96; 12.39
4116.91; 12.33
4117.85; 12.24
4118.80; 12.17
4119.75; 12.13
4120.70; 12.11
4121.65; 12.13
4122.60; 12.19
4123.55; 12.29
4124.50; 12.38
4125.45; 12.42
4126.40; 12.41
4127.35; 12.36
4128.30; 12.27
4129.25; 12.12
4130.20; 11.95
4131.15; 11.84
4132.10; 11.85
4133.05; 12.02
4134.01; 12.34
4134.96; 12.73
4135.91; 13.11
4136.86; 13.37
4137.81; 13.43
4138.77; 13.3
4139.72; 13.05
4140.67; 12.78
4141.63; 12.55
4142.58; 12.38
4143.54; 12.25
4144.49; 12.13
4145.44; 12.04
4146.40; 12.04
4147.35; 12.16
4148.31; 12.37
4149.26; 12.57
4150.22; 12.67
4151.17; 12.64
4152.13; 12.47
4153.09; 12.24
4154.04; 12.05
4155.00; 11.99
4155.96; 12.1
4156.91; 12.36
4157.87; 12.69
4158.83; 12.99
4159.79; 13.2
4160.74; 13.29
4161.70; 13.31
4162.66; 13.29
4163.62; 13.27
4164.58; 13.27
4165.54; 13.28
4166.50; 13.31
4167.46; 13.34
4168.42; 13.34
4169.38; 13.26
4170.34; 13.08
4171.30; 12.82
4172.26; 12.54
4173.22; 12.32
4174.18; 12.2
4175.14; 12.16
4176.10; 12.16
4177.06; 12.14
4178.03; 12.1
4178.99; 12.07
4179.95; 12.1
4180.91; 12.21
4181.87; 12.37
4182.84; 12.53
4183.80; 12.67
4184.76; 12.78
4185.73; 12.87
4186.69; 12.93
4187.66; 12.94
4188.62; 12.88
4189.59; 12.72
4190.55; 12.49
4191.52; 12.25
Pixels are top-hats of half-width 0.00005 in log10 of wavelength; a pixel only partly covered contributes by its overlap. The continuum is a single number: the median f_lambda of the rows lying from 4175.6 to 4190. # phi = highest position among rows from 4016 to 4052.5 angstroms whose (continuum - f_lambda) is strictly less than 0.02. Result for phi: 4052.01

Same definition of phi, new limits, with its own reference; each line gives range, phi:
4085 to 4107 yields 4091.39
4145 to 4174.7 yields 4172.26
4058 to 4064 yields 4063.23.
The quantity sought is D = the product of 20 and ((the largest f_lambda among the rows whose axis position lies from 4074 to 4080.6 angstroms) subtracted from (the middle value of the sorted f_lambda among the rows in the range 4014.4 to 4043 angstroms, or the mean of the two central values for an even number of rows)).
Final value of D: 19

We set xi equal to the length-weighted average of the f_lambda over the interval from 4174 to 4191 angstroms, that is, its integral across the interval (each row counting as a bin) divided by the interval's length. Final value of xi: 12.5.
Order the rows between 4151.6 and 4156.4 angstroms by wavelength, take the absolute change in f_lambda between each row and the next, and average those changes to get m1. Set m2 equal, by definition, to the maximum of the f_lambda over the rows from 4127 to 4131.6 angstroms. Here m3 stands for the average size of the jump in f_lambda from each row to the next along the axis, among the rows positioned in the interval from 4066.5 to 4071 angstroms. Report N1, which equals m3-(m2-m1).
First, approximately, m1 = 0.15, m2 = 12.36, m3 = 0.04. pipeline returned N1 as -12.2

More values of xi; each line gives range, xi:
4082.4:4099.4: 12.4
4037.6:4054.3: 13.2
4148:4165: 12.7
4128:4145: 12.5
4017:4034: 13.4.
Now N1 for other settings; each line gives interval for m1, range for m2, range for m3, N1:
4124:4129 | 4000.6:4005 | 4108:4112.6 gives -13.2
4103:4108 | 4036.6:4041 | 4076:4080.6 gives -12.8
